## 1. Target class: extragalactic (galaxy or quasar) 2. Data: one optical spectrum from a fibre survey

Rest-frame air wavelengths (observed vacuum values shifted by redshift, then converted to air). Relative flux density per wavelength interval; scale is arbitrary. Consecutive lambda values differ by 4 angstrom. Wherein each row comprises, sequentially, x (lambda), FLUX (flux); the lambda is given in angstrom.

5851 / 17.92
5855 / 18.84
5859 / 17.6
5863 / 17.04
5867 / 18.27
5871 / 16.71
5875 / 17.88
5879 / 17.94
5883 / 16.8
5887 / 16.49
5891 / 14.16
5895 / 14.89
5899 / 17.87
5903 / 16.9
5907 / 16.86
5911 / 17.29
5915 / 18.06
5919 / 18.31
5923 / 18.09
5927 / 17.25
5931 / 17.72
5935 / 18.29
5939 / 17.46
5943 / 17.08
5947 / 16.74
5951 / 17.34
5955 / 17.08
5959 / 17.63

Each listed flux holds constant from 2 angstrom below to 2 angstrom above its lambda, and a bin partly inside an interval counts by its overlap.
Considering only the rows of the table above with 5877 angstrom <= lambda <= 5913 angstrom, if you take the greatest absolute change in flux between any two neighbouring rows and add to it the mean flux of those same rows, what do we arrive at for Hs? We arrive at 19.6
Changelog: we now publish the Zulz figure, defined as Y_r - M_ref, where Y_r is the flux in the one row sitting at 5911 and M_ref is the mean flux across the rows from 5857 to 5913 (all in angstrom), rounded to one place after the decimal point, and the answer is 0.4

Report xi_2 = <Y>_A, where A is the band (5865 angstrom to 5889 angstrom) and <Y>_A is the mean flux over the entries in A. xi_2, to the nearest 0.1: 17.3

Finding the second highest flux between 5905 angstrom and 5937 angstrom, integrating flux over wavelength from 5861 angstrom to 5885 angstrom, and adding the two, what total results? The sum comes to 437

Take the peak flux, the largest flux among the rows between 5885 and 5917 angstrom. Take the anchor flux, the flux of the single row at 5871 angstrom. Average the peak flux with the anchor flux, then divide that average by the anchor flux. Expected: 1.04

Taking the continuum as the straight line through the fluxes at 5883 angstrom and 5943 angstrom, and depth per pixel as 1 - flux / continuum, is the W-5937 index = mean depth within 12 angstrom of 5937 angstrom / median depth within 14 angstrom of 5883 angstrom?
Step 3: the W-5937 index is -10.7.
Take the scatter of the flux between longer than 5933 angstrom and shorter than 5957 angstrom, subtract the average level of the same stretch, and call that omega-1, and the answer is -16.8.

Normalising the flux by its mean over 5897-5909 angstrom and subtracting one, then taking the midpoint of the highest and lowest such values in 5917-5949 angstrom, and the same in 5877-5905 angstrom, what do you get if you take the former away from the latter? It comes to -0.086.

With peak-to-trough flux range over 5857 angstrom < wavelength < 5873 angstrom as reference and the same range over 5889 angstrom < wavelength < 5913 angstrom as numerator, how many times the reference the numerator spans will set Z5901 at 2.4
